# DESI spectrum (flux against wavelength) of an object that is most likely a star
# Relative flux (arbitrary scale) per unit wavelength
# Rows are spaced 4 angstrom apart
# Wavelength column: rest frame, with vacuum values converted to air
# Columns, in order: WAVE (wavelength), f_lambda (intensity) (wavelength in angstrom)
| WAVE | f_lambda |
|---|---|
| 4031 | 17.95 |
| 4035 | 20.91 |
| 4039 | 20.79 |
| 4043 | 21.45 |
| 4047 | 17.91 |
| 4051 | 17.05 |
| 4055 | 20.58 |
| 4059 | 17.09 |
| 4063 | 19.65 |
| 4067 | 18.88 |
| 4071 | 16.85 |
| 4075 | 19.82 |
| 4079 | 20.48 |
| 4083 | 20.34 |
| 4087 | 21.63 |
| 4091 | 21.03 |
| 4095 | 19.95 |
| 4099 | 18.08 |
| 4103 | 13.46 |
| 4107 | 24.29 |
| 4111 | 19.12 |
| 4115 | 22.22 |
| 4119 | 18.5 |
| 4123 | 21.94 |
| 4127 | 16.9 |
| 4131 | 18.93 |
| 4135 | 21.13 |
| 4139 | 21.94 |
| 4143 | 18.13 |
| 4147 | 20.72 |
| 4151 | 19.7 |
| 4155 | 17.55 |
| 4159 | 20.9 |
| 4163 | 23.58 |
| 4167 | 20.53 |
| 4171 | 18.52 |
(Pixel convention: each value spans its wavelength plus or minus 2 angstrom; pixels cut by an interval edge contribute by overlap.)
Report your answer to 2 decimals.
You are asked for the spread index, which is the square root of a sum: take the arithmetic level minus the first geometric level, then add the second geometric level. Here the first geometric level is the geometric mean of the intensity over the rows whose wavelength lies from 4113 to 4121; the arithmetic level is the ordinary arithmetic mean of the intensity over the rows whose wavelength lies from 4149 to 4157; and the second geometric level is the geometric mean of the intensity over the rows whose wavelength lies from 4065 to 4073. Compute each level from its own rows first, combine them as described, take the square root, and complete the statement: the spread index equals 4.02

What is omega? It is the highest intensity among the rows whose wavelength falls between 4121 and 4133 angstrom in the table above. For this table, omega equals 21.94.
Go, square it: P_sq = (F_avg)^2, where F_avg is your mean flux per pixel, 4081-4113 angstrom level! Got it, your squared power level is 390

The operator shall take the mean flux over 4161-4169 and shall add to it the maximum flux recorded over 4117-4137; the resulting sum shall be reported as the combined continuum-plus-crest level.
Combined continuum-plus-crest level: 44.0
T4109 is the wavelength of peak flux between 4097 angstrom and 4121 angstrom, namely 4107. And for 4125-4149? 4139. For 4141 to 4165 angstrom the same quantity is 4163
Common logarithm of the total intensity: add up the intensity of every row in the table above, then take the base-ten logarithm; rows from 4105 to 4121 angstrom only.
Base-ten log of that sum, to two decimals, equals 1.92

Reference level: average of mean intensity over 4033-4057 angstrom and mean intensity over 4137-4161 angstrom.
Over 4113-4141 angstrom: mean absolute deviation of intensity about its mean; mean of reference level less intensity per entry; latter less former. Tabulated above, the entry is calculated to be -2.2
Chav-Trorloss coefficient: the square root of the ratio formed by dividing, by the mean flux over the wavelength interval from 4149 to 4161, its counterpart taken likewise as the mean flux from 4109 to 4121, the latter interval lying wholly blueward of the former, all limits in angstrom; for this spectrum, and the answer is 1.01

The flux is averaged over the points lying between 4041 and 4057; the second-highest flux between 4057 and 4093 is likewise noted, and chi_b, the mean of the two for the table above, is 20.1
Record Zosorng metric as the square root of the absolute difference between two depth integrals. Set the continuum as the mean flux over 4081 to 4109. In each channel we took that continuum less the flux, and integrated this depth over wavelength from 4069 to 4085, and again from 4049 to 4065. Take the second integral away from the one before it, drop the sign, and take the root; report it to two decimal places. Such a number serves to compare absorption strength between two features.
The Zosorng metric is 3.53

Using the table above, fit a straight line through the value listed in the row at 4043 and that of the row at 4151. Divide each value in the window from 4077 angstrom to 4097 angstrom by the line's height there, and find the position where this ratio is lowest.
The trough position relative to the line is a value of 4095 angstrom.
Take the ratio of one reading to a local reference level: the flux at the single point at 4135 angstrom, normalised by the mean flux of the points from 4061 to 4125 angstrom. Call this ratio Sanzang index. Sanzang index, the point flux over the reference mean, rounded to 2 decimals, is 1.07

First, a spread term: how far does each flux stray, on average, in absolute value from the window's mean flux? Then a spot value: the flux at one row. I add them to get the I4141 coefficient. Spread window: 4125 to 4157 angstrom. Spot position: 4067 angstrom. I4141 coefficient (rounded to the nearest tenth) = 20.4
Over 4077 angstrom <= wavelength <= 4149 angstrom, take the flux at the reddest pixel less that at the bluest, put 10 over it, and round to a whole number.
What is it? 42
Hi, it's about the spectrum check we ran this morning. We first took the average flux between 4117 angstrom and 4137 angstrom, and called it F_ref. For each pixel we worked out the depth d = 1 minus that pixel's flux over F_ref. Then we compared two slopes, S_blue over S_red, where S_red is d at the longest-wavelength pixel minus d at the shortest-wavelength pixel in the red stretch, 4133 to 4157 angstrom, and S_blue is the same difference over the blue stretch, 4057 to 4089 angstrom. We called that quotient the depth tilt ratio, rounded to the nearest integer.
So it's -1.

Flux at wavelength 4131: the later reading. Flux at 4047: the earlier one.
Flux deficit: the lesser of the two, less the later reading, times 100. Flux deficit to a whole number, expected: -102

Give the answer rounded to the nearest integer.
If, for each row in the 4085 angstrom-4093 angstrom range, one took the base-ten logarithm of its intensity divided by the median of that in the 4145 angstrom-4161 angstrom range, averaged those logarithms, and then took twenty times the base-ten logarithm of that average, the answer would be -33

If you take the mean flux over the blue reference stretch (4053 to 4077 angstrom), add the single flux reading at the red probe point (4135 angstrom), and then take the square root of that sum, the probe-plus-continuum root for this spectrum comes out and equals 6.32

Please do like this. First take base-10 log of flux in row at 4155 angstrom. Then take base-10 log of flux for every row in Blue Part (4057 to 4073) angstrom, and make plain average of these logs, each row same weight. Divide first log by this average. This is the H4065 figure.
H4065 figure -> 0.99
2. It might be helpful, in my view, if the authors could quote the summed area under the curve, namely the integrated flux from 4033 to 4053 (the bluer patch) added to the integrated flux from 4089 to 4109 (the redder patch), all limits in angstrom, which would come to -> 780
